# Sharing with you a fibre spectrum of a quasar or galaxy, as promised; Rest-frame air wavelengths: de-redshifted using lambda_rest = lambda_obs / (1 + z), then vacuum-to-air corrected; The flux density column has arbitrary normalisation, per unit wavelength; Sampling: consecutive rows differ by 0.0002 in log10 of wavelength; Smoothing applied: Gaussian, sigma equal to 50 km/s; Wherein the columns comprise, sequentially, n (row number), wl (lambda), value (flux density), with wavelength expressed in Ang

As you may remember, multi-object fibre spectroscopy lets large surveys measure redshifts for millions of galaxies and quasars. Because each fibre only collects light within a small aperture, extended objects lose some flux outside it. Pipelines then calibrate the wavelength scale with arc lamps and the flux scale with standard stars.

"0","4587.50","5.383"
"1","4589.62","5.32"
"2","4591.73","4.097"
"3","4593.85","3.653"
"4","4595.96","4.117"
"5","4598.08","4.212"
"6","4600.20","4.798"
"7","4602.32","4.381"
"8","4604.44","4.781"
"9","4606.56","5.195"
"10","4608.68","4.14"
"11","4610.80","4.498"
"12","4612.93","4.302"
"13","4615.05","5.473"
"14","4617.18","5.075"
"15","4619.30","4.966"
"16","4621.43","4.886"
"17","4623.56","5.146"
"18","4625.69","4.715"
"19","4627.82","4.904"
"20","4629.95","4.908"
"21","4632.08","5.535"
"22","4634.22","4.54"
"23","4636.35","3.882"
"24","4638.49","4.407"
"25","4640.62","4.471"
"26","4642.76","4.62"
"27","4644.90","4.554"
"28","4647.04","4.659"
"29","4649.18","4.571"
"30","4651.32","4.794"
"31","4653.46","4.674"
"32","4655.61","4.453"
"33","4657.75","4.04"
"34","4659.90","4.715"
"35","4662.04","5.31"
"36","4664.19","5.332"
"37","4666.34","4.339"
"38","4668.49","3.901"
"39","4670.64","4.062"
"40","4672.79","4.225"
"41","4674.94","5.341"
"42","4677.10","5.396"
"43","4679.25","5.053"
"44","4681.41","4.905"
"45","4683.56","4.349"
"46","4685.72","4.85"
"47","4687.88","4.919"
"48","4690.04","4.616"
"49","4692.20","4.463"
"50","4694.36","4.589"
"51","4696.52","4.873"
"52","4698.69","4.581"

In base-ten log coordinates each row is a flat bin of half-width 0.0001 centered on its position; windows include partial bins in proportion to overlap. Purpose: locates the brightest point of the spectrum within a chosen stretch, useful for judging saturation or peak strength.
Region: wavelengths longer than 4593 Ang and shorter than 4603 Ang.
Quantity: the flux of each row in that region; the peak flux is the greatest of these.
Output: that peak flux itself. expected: 4.798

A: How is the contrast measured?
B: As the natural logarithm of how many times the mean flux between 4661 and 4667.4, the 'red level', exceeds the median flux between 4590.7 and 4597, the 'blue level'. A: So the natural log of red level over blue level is 0.20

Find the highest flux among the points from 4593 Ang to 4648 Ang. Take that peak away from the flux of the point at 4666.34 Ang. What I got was -1.2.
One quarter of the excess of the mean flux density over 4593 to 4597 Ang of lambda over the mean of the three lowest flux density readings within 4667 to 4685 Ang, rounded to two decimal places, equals -0.04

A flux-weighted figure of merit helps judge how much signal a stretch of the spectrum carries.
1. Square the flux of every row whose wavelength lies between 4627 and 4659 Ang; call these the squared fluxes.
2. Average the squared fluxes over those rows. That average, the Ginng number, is 21.3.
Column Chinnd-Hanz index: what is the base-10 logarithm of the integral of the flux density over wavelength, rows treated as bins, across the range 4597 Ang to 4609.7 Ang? 1.77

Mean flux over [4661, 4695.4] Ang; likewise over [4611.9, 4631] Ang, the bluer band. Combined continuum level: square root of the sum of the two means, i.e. 3.11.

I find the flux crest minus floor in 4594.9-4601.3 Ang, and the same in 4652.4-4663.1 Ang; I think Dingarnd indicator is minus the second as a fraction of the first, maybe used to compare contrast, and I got -1.9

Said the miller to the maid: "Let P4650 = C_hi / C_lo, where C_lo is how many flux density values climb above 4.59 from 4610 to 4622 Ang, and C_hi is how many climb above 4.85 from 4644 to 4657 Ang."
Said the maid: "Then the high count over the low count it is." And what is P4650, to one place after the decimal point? 0.0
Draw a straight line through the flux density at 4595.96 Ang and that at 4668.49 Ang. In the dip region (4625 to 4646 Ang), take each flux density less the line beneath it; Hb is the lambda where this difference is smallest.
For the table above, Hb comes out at 4636.35 Ang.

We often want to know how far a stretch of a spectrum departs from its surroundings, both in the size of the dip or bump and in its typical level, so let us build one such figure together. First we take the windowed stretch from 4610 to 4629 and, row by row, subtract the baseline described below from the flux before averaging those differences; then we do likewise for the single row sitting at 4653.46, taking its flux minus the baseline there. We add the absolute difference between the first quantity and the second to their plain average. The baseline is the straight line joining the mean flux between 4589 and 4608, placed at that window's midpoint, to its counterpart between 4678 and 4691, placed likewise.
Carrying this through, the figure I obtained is 0.5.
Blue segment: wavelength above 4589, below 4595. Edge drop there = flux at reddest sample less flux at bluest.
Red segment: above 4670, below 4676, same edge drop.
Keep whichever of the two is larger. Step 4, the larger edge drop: 1.3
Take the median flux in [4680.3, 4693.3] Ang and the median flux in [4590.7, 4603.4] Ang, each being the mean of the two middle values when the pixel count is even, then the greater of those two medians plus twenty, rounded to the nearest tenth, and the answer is 24.7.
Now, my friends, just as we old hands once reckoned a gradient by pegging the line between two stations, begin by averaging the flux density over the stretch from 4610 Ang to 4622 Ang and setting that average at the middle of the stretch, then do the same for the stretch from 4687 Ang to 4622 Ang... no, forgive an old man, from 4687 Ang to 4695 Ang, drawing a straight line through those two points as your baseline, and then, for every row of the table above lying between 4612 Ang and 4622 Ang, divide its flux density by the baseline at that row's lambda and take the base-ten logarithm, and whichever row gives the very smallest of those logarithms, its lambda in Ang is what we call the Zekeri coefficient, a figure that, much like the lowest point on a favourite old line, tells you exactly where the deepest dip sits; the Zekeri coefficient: 4612.93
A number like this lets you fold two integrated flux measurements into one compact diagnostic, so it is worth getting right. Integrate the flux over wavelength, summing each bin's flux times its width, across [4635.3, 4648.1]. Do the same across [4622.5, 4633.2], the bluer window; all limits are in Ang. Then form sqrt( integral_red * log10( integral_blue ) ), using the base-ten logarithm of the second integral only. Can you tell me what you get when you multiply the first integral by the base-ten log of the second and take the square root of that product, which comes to 10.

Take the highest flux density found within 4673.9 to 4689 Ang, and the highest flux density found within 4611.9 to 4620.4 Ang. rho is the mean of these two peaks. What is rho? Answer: 5.43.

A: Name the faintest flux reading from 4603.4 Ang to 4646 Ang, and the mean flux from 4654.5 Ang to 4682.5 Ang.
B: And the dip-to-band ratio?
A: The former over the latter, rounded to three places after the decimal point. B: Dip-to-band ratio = 0.826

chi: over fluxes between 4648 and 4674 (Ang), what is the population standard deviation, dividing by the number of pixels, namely 0.44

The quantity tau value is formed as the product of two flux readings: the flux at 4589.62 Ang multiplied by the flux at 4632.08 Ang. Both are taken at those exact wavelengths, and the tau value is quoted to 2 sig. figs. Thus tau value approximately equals 29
